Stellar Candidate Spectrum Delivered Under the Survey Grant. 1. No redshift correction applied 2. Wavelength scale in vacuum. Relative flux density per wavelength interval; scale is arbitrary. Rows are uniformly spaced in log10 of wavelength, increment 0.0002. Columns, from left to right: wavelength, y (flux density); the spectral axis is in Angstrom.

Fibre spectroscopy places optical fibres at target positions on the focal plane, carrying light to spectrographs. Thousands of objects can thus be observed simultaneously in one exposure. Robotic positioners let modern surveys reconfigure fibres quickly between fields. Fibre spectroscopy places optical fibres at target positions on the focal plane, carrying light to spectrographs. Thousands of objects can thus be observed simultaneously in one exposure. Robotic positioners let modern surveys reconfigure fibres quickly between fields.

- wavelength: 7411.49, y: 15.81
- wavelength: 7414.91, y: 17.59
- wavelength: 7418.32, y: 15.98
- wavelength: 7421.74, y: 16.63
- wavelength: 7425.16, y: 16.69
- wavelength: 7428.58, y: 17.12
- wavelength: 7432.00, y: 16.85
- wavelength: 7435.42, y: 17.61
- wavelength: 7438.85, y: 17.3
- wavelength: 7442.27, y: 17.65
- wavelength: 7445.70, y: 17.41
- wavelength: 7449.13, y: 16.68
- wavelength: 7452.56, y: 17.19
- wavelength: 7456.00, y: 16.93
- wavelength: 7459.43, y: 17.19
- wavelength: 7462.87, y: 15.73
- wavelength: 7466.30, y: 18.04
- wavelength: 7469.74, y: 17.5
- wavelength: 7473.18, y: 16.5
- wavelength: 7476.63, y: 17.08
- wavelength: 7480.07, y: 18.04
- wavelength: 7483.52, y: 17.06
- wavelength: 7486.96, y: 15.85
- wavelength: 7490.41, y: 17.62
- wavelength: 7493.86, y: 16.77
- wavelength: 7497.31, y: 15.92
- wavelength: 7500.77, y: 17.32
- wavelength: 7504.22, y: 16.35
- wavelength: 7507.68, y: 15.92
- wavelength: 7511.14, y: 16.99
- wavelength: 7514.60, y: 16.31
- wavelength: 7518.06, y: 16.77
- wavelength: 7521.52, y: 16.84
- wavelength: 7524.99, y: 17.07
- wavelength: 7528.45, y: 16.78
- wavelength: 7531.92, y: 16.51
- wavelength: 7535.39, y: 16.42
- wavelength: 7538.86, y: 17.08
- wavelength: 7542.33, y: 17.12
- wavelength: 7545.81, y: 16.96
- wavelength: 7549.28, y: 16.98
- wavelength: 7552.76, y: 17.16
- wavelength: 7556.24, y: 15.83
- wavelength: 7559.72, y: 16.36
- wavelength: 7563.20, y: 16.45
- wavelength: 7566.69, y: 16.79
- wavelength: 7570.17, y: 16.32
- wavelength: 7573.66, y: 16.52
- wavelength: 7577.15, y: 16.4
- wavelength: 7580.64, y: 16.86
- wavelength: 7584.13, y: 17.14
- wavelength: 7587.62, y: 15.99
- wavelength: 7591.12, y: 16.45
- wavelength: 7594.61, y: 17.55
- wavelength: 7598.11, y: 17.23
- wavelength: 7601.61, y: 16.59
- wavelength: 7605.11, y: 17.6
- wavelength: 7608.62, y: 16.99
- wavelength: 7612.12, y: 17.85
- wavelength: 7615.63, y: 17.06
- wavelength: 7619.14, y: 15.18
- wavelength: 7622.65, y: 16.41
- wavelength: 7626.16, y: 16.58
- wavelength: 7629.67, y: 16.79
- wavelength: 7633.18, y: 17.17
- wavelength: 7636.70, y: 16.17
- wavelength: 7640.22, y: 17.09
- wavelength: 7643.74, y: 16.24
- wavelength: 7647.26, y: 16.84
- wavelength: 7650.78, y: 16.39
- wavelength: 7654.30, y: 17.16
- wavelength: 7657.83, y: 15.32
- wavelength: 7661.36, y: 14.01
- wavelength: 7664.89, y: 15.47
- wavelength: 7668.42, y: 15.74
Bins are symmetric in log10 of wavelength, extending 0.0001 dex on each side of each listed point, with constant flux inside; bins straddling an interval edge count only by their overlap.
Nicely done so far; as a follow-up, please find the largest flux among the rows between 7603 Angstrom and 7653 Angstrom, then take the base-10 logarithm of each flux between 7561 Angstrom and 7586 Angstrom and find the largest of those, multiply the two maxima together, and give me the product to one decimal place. 22.0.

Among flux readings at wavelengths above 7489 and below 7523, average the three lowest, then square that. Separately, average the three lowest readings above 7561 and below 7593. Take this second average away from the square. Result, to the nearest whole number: 241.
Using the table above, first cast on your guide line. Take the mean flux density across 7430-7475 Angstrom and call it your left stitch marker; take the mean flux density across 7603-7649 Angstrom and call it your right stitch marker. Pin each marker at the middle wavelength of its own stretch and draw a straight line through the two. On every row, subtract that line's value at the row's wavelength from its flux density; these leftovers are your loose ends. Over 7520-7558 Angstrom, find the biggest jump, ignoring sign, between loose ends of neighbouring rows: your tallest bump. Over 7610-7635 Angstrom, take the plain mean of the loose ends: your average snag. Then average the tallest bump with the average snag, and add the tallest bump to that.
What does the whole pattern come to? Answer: 2.0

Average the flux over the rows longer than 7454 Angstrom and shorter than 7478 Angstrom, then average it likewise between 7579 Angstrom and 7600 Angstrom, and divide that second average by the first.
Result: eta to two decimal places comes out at 0.99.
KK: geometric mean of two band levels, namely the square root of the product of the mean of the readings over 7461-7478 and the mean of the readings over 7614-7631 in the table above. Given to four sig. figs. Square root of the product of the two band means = 16.68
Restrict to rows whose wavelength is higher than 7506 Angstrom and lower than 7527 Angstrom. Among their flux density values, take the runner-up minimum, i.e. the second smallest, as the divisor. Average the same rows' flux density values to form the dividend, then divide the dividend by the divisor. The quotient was 1.021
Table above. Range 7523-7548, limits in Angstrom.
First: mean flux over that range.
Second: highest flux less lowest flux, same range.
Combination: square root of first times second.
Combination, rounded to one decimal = 3.4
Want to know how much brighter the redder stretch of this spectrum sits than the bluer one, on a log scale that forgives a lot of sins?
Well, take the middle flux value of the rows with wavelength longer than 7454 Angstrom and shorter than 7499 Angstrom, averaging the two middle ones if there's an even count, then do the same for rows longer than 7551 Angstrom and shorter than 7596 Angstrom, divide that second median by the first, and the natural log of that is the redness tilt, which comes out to -0.036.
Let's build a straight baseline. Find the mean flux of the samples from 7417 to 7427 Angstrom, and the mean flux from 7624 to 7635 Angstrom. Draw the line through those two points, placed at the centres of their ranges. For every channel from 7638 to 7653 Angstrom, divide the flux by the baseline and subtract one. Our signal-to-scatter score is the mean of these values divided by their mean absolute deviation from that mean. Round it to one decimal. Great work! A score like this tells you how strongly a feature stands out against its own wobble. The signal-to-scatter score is -0.7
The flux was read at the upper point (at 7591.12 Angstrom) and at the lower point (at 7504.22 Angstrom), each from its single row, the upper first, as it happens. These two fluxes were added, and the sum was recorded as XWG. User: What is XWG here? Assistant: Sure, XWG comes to 32.8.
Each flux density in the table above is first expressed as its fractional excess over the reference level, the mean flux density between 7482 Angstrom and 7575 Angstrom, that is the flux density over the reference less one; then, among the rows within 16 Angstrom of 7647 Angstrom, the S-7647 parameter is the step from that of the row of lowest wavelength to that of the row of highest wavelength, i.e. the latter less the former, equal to -0.19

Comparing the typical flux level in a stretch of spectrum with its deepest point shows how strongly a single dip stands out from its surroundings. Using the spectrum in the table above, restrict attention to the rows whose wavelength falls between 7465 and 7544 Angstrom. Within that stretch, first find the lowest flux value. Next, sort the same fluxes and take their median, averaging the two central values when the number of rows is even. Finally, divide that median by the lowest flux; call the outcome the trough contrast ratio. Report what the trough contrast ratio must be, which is 1.06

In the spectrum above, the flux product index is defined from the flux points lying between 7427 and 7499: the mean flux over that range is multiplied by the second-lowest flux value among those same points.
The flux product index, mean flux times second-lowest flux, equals 270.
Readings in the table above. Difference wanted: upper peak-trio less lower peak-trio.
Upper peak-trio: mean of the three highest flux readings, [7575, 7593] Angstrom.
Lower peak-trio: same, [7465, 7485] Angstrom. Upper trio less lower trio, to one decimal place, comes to -1.0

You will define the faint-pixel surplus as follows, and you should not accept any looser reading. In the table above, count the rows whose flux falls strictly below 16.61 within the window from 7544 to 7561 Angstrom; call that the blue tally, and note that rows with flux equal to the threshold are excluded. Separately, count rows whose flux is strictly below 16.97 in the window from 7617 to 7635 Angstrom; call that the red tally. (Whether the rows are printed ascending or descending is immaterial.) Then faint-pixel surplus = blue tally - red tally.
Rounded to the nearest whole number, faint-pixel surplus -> -2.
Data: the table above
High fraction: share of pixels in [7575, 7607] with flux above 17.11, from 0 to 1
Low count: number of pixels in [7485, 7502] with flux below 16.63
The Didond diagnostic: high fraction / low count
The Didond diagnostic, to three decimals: 0.222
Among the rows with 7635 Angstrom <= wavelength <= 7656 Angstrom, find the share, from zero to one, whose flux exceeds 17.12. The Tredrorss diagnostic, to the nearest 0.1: 0.2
